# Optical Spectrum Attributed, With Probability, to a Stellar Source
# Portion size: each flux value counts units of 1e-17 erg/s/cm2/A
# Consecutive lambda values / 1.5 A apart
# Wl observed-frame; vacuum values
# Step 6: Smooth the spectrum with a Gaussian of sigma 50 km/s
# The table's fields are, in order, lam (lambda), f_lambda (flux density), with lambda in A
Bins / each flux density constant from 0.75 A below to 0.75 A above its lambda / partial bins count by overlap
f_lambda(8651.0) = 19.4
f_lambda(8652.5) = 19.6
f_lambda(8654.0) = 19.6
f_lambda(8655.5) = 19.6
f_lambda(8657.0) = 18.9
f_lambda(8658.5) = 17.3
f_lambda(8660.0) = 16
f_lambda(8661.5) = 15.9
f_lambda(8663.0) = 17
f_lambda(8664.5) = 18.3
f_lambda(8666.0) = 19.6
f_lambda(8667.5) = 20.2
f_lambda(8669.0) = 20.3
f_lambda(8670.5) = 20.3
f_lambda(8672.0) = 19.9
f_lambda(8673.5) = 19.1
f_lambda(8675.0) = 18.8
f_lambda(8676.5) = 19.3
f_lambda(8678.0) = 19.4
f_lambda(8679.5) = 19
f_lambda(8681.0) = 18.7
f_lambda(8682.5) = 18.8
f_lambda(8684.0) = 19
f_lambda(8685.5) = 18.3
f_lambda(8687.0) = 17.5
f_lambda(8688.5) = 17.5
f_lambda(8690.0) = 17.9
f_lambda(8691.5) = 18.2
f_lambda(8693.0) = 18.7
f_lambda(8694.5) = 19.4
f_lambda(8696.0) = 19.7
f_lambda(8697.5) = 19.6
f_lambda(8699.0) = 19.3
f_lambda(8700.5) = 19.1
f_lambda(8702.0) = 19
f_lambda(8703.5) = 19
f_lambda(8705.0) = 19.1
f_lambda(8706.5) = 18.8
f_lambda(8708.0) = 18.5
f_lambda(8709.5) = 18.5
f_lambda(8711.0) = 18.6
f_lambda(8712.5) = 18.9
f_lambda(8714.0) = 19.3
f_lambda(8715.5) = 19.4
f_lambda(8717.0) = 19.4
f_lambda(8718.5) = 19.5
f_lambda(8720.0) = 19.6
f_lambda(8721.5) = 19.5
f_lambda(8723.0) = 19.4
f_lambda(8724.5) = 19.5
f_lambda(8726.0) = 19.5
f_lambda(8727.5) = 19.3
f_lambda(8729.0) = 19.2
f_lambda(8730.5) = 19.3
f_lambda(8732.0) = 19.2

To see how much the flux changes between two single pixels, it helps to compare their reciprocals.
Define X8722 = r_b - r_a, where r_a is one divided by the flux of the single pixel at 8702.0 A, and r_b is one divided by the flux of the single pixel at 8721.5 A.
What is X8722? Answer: -0.0013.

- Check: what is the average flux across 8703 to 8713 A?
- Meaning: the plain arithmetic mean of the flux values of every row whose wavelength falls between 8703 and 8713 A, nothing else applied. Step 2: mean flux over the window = 18.8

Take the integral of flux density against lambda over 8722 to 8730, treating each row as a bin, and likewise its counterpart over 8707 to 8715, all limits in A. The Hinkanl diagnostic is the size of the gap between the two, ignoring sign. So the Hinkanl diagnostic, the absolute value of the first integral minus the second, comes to 5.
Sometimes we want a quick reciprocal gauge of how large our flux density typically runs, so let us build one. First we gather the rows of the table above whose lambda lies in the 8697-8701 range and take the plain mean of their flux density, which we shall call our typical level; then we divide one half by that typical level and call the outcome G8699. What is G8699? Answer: 0.0259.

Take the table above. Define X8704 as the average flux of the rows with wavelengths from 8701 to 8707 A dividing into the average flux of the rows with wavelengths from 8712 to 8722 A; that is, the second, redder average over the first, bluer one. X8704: 1.02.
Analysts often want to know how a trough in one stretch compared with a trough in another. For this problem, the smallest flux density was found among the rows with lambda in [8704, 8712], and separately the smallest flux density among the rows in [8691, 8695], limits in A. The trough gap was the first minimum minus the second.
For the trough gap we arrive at 0.3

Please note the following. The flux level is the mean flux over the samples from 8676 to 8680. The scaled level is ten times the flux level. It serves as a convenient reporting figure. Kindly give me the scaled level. 192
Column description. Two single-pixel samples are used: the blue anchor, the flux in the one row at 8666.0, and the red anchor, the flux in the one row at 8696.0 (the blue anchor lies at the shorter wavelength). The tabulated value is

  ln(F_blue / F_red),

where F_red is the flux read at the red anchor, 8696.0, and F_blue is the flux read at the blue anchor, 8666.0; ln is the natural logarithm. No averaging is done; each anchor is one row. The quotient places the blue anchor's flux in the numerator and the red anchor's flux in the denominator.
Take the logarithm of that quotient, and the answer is -0.01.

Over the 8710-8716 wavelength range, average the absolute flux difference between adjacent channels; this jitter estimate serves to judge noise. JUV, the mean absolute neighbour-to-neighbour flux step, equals 0.27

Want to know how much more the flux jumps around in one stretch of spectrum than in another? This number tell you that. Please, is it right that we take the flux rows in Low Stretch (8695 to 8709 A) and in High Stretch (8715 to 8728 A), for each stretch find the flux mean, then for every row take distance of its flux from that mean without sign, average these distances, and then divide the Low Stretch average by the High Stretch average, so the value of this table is 3.8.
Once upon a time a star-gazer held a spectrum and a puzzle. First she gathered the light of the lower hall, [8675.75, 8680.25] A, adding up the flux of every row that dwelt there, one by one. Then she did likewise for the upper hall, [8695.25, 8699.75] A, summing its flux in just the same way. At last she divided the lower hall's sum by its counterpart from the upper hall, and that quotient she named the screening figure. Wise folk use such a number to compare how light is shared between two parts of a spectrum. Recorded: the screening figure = 0.98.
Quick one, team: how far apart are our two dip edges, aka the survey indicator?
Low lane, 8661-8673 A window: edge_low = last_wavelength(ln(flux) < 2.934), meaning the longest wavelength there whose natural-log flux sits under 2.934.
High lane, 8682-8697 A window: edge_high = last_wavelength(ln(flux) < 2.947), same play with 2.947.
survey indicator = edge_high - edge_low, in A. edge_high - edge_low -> 28.5 A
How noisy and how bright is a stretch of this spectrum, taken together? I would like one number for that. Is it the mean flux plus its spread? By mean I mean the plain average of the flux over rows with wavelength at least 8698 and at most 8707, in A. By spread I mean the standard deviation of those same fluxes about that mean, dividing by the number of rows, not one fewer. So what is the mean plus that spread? 19.2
